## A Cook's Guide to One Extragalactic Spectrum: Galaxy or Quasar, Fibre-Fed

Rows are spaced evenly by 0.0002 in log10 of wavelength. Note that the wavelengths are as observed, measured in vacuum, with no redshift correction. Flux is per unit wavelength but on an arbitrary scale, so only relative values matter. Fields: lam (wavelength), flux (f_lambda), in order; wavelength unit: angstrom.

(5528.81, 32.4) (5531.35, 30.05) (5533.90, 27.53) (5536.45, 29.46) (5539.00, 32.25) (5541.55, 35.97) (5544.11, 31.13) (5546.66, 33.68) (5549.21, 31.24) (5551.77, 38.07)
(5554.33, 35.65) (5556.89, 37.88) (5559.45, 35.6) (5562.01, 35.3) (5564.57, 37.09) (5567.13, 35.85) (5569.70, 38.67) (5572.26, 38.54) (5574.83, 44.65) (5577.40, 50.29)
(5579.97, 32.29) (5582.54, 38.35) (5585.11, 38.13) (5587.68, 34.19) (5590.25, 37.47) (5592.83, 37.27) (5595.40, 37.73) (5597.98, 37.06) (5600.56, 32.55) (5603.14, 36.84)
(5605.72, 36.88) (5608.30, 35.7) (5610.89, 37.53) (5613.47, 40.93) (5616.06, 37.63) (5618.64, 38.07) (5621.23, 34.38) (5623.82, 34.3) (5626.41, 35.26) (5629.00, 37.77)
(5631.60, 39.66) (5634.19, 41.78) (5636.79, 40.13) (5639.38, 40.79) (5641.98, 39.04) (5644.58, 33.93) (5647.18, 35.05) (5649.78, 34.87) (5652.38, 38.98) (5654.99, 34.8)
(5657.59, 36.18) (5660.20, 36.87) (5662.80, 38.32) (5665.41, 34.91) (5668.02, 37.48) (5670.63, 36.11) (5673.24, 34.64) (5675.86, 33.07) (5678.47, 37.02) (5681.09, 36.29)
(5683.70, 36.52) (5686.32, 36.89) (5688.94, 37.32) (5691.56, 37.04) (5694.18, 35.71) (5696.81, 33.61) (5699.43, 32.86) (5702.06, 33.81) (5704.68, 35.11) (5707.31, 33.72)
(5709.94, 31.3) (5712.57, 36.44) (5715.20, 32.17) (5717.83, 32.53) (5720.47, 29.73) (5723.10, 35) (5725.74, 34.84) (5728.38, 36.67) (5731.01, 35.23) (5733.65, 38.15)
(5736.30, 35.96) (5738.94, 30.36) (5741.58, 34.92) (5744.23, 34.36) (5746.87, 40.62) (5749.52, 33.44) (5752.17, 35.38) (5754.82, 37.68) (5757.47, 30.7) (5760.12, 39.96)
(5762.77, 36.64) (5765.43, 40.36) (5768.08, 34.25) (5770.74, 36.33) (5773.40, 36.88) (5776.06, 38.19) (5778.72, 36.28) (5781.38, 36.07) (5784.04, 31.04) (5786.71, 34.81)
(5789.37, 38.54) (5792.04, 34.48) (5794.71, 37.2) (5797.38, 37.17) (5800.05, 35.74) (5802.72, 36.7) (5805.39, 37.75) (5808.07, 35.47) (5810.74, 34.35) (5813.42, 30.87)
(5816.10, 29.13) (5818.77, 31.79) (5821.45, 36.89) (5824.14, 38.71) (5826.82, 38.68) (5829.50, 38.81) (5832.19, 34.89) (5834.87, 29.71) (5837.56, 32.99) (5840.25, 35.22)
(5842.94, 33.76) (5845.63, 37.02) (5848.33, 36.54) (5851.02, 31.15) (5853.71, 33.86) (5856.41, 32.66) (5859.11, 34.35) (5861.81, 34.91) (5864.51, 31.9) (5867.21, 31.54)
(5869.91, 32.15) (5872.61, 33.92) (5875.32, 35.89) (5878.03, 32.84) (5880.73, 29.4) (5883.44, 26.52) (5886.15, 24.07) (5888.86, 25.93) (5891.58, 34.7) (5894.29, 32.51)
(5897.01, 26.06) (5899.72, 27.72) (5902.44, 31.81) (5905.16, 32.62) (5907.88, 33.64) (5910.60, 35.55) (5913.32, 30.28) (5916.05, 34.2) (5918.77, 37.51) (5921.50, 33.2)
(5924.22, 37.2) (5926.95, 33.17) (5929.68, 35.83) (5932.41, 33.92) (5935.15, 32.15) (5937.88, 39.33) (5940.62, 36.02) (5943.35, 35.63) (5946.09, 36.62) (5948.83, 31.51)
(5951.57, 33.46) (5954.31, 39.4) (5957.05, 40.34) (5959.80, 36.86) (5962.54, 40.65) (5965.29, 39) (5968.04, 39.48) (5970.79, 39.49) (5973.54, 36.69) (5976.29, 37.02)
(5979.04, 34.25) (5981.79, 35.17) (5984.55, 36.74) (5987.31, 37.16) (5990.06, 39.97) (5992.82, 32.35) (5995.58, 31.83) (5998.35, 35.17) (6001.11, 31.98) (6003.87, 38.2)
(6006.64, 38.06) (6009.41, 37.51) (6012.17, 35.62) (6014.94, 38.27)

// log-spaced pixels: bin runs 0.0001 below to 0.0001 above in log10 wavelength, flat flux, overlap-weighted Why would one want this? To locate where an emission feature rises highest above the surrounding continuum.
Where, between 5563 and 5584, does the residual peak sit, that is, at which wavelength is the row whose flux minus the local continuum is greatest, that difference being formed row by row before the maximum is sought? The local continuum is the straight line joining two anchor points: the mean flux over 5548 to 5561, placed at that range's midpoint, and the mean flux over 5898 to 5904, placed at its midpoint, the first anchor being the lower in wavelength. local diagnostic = 5577.40 angstrom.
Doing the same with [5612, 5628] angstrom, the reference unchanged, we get 5613.47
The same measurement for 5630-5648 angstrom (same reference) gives 5634.19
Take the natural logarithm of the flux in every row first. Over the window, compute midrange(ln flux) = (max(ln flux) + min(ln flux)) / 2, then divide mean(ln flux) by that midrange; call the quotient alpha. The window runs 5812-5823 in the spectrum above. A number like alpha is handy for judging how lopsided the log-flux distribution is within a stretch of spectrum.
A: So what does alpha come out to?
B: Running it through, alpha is 0.99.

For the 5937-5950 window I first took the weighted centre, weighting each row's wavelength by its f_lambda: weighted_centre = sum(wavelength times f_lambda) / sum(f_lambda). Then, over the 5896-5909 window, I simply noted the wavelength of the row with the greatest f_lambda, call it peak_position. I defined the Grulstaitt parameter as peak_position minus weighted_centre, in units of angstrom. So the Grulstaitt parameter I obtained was -35.2 angstrom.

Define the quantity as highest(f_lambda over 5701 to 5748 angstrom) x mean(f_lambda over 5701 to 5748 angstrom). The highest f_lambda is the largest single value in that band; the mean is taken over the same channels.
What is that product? 1401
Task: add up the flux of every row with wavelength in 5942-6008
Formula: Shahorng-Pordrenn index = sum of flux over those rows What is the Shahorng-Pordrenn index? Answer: 877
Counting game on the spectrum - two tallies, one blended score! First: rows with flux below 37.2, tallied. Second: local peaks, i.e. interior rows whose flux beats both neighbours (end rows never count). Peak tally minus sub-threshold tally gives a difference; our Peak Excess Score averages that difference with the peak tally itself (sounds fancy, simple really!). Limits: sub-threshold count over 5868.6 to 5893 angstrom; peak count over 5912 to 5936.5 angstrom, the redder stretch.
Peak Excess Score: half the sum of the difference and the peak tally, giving -1.5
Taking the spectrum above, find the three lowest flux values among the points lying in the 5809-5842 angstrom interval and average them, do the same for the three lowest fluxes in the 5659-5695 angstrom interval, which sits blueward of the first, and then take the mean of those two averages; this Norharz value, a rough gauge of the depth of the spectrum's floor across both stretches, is 32.1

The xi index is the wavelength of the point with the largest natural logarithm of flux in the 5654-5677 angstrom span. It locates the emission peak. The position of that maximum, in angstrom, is 5662.80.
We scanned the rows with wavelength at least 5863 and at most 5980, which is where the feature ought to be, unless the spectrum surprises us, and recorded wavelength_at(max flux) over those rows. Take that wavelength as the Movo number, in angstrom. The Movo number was 5962.54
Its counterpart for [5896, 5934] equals 5918.77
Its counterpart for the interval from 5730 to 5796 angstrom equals 5746.87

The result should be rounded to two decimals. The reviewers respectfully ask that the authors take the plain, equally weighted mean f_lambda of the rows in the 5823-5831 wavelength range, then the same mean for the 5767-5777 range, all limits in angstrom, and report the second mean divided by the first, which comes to 0.94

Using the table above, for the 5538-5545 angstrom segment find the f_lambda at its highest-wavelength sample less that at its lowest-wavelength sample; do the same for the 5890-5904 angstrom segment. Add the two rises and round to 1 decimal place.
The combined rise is -4.0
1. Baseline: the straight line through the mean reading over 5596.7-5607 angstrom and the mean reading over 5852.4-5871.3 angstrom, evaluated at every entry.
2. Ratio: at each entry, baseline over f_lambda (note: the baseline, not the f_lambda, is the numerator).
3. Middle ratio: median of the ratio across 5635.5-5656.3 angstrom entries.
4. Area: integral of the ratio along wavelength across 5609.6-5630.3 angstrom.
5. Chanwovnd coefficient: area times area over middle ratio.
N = 418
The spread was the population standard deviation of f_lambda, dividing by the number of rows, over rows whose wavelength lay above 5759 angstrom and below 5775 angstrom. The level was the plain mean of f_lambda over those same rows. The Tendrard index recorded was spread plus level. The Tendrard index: 39.5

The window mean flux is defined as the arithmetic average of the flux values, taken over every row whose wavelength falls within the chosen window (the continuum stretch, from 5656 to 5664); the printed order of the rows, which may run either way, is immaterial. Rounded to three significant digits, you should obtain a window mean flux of 37.1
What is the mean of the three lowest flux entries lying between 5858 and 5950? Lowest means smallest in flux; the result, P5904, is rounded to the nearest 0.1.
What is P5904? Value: 25.4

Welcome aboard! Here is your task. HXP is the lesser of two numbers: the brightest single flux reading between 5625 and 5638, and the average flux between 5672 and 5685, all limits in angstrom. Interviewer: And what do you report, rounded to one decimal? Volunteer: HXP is 35.5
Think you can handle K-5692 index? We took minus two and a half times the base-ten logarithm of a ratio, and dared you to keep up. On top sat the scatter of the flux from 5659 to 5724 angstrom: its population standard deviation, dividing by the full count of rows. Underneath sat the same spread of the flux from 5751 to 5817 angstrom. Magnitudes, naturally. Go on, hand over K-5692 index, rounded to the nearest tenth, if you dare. 0.3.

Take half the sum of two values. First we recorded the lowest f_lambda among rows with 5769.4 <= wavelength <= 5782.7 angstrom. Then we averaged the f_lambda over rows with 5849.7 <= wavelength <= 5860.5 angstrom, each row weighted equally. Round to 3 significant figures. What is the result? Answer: 34.5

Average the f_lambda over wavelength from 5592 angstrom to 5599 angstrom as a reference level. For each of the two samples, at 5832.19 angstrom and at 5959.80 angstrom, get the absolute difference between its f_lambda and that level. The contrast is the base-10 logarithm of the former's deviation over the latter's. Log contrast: 0.7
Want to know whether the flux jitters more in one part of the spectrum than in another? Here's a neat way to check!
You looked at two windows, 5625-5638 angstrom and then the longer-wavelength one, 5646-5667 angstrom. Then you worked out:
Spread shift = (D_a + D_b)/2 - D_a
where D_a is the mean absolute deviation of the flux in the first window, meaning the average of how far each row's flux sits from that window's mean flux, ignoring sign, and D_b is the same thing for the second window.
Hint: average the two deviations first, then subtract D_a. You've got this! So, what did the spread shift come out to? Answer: -0.28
